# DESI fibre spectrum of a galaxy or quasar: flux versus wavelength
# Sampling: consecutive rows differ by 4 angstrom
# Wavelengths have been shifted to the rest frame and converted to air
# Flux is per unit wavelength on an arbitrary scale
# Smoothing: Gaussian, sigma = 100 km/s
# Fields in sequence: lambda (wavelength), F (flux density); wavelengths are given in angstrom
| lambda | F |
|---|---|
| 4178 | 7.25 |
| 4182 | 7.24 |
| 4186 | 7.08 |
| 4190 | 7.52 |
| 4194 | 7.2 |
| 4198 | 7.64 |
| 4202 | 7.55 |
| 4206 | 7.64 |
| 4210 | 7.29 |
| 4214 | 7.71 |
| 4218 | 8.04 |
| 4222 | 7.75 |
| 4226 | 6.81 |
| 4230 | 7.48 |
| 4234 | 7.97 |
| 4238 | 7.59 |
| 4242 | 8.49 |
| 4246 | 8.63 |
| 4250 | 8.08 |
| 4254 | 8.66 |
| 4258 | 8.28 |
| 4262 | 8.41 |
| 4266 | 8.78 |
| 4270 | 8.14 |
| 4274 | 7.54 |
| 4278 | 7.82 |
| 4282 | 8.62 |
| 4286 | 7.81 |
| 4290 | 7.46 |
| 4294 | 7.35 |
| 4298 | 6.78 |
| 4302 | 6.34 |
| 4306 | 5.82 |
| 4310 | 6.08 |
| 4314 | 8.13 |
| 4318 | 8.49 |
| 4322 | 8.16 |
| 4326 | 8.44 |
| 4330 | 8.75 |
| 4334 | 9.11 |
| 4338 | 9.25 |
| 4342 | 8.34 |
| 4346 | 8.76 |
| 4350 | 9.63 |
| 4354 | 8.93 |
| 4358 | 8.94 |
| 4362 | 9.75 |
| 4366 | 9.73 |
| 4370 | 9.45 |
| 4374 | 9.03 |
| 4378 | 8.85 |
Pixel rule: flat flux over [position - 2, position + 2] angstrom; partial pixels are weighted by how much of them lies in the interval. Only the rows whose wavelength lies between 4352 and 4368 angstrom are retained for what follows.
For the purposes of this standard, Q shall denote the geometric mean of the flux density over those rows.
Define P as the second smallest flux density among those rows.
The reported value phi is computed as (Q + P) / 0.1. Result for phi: 183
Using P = 8.94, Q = 9.33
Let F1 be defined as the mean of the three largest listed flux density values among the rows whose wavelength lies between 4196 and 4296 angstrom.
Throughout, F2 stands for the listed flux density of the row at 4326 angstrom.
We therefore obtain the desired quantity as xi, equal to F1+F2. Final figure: 17.1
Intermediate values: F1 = 8.7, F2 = 8.44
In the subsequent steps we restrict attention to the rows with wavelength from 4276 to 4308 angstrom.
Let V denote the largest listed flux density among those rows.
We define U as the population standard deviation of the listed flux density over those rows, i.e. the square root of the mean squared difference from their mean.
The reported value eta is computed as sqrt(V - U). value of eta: 2.79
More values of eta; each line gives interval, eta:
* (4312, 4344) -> 2.98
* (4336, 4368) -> 3.04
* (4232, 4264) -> 2.88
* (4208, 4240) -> 2.77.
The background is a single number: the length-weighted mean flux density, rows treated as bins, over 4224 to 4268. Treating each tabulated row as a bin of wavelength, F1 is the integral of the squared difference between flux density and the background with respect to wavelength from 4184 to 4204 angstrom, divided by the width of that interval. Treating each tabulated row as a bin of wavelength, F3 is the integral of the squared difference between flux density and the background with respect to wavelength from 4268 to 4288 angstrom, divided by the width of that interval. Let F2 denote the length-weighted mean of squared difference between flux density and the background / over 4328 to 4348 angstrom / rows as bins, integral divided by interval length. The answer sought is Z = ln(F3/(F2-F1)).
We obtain 0.51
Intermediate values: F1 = 0.55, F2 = 0.6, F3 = 0.15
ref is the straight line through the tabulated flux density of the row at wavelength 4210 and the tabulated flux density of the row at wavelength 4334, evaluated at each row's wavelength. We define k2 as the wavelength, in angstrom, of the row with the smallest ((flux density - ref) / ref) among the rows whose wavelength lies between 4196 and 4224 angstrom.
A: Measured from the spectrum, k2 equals 4210 angstrom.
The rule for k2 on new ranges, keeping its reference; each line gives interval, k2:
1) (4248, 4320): 4306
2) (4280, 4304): 4302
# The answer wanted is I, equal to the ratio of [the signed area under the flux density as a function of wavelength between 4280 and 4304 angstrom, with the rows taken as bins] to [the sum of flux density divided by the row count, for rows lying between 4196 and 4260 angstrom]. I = 23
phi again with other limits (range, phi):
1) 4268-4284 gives 158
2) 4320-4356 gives 171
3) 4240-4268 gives 168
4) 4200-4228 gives 148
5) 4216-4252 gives 153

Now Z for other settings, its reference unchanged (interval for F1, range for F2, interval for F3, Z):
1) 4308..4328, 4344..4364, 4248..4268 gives -1.02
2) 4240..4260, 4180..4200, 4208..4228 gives 0.08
